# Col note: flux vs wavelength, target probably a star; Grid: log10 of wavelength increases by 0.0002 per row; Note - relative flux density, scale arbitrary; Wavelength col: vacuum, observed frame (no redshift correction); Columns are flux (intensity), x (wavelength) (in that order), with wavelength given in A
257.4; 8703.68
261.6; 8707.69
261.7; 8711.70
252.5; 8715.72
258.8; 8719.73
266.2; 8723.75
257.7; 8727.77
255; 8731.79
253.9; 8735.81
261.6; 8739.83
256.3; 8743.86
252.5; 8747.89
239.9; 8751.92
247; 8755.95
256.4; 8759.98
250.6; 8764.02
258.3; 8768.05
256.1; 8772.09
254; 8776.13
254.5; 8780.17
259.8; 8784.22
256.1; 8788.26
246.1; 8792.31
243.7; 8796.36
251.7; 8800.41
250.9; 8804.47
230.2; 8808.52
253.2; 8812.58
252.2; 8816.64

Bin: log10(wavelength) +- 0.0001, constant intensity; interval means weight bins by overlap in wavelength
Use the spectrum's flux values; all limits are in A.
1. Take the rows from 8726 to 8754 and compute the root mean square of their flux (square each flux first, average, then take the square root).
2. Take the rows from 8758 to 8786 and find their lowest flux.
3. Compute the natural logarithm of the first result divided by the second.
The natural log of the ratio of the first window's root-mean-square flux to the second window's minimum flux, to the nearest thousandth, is 0.013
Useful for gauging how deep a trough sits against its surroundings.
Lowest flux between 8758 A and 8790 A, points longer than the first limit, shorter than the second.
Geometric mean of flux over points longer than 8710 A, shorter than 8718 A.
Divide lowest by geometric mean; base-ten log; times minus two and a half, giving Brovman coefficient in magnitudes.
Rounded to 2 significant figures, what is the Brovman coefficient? 0.028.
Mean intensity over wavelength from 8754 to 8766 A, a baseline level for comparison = 251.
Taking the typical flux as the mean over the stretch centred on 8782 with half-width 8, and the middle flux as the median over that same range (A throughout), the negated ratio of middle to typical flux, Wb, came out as -1.00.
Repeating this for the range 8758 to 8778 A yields -1.00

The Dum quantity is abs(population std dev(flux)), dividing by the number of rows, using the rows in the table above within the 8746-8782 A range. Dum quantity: 5.4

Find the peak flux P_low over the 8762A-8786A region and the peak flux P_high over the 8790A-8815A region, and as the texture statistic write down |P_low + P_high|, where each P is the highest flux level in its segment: 513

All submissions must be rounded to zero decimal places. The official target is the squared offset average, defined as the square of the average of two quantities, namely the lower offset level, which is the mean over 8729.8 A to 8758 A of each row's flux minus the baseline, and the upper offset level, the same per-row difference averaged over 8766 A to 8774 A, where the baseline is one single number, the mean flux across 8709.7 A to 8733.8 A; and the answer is 15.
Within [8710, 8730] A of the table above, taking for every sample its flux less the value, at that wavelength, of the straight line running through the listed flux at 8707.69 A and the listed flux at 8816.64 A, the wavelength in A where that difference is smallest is 8715.72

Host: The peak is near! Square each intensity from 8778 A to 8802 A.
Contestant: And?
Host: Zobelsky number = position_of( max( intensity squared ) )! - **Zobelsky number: 8784.22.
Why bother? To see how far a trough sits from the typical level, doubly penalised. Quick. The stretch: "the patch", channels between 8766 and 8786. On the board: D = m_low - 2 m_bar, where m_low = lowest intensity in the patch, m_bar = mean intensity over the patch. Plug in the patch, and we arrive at -259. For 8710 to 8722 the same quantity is -263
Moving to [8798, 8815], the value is -263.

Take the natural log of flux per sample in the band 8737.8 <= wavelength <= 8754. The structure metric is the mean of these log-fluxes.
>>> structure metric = 5.53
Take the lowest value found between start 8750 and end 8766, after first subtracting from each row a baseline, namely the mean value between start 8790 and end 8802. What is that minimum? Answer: -7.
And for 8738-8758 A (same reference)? -7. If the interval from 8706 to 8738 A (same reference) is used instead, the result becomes 5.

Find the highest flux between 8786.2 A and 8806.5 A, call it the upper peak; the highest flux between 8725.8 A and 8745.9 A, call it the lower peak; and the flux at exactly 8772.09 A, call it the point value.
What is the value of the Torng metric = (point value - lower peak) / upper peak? -0.02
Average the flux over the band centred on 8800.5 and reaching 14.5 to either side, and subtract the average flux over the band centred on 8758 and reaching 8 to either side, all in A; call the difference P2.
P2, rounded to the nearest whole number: -1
